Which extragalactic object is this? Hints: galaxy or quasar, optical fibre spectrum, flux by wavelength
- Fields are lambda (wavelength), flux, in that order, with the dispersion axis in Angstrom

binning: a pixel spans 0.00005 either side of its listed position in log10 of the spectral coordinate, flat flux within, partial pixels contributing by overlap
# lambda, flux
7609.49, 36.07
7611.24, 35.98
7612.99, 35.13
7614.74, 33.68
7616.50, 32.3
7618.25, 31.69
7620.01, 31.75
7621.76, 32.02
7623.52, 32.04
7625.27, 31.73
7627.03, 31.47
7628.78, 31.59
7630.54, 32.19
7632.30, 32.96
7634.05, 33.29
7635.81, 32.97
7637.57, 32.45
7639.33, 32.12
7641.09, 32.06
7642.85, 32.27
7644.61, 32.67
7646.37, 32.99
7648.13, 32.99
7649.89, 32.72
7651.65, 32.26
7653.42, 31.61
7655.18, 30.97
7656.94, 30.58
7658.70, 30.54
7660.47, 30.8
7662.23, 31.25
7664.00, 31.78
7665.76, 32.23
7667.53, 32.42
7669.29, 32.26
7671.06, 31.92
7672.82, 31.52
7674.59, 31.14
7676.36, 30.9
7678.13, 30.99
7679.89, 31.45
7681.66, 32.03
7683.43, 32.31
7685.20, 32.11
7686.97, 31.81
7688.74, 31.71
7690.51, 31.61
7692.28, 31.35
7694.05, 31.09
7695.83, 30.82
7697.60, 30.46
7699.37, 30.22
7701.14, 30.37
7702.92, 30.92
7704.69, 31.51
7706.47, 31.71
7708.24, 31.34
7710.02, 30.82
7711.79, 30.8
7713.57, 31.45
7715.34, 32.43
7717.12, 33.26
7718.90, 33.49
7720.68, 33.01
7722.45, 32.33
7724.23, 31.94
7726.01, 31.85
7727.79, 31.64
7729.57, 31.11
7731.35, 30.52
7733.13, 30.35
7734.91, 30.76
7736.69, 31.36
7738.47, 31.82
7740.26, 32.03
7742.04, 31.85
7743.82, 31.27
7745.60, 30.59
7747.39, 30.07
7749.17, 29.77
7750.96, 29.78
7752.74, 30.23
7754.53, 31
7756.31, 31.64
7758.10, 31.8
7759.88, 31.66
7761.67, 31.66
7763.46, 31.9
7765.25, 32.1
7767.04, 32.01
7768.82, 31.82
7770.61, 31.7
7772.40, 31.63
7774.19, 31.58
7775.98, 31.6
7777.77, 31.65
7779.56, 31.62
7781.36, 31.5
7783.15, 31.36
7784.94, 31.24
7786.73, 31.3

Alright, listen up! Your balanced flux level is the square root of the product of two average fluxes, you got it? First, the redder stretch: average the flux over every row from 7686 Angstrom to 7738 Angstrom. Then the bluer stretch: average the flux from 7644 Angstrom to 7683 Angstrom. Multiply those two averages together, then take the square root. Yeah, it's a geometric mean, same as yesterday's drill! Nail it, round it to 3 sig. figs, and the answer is 31.6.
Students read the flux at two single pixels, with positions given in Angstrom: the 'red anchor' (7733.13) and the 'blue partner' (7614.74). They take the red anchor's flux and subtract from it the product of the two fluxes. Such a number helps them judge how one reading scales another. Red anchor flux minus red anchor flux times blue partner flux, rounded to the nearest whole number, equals -992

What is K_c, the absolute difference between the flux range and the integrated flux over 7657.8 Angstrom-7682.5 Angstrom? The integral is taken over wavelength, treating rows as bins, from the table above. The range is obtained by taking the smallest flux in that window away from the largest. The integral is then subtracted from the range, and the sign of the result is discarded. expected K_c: 777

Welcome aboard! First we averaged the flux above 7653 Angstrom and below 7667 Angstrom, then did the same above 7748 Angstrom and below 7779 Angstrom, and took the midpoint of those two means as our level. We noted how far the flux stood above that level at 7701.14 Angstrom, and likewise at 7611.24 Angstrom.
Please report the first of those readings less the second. -5.6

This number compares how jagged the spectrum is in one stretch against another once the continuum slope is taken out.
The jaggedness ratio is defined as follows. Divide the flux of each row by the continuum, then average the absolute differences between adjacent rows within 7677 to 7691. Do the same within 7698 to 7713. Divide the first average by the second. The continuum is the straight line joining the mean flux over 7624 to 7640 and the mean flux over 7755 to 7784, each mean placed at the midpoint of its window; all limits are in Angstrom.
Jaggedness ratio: 0.83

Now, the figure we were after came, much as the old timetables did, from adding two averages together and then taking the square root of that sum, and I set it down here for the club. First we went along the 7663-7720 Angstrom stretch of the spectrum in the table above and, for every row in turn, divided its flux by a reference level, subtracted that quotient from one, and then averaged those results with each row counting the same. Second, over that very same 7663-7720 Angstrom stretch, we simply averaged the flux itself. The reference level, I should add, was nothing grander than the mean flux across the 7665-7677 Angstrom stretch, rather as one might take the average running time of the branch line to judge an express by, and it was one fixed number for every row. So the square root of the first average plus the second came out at 5.62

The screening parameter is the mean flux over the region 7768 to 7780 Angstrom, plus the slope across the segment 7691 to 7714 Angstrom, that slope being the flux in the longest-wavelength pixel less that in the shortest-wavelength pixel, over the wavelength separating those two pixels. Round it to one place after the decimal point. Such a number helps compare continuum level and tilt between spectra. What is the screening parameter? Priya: 31.7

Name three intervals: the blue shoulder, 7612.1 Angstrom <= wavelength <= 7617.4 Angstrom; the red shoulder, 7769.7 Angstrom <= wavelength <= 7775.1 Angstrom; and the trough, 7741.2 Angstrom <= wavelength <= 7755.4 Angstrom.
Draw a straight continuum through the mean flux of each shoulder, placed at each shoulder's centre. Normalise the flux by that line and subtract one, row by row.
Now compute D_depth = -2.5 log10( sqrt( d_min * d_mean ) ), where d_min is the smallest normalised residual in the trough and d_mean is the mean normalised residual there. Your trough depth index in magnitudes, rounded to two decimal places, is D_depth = 3.16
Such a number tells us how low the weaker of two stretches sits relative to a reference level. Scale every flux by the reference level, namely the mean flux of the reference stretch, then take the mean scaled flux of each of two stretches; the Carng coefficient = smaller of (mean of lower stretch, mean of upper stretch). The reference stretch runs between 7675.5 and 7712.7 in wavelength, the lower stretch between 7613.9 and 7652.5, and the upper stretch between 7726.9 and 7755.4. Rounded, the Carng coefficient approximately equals 0.99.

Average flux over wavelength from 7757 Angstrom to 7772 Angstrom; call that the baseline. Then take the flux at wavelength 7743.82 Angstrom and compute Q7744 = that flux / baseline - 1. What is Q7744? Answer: -0.02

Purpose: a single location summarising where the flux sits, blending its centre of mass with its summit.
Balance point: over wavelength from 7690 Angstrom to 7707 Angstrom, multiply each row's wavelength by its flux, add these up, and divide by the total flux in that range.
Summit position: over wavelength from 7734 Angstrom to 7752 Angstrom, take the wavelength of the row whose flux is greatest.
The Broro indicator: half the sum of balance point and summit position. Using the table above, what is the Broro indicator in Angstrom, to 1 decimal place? 7719.4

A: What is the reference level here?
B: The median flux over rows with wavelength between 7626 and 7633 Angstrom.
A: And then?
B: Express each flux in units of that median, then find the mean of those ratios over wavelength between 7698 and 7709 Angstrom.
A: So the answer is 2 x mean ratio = 1.94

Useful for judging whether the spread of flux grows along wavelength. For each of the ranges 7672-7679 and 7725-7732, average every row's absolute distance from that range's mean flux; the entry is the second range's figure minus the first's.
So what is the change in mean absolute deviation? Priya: 0.3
